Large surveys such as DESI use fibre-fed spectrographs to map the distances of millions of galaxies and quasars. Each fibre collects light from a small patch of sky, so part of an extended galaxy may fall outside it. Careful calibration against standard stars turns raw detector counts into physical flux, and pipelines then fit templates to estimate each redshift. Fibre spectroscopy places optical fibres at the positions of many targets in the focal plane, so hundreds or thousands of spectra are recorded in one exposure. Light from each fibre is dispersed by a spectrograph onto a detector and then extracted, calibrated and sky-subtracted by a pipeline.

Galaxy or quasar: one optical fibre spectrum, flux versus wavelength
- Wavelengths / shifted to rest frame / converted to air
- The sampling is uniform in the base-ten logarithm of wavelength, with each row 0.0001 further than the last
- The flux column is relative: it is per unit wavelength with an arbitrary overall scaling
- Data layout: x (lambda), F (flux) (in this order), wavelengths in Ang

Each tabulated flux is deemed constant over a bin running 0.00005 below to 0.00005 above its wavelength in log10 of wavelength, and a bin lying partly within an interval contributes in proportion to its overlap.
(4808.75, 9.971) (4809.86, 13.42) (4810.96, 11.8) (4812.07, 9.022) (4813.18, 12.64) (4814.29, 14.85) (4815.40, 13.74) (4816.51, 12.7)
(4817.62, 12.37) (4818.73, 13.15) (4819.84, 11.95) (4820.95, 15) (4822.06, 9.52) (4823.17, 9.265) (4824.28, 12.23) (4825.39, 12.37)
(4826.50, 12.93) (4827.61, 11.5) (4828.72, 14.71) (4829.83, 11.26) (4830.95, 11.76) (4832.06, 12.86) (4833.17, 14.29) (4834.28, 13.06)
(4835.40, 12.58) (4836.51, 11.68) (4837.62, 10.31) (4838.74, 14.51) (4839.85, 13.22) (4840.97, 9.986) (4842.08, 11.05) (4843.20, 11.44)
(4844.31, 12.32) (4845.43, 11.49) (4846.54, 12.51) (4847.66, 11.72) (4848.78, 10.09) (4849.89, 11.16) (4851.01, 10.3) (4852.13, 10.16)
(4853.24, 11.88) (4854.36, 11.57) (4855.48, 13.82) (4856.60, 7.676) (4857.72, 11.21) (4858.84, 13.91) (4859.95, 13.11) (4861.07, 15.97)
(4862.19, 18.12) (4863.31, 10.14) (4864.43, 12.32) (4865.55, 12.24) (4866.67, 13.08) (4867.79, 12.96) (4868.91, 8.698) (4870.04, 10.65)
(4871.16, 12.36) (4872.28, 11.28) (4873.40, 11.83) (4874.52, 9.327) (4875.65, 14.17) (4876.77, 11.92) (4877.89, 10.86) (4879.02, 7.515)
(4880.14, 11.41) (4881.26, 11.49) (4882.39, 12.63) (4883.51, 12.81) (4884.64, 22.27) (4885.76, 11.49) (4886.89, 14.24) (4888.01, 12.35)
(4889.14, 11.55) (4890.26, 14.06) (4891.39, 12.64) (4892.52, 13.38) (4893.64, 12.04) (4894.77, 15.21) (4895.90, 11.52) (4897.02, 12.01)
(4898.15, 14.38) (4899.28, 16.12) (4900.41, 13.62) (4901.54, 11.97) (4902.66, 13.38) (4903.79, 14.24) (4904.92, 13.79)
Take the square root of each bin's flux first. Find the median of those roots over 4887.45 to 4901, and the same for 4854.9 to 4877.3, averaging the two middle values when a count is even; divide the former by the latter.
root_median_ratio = 1.03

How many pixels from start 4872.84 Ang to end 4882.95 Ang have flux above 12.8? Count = 1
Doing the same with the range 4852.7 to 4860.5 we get 3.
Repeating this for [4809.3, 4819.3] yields 4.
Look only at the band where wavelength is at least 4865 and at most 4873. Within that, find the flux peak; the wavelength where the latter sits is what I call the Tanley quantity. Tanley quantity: 4866.67 Ang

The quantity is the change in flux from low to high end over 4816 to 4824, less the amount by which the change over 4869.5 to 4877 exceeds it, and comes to -8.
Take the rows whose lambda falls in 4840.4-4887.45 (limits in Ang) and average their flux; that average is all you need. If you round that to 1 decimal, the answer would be 12.0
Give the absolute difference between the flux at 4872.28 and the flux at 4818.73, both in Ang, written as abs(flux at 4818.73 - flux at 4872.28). 1.9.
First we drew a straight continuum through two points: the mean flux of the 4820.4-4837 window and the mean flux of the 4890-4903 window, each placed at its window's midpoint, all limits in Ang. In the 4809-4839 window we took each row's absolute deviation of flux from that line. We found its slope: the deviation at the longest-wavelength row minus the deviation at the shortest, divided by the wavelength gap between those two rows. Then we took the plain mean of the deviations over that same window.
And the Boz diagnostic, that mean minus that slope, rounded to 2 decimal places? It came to 1.23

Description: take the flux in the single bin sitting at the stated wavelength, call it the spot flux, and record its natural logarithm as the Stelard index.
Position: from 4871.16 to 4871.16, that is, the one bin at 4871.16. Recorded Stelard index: 2.51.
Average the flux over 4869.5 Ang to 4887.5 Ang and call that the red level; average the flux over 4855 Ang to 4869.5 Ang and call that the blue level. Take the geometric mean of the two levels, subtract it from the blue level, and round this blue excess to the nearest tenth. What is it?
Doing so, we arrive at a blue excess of 0.1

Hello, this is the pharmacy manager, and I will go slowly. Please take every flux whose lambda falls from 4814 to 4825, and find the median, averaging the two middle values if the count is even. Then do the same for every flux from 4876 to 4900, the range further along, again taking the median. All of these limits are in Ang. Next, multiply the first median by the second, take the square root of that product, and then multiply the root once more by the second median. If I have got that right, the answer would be 154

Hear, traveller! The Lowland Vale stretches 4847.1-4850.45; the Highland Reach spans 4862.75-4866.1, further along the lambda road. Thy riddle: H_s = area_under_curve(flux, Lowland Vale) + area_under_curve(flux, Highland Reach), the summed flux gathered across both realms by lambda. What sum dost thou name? 76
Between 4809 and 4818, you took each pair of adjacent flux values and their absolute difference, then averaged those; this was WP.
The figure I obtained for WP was 1.82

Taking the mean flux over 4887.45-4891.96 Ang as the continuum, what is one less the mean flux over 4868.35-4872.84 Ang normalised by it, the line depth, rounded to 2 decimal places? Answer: 0.15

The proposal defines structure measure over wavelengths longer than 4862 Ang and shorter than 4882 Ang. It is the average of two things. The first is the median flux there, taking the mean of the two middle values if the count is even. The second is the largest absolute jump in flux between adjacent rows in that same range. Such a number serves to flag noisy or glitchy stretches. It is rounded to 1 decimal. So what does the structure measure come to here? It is 9.8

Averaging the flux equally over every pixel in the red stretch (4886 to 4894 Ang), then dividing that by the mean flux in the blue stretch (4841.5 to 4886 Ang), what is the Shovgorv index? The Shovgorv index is 1.07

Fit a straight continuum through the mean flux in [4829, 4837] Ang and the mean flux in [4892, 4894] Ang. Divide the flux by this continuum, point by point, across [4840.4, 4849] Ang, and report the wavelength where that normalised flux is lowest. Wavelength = 4840.97 Ang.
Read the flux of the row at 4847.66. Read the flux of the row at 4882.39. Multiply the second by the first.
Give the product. 148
